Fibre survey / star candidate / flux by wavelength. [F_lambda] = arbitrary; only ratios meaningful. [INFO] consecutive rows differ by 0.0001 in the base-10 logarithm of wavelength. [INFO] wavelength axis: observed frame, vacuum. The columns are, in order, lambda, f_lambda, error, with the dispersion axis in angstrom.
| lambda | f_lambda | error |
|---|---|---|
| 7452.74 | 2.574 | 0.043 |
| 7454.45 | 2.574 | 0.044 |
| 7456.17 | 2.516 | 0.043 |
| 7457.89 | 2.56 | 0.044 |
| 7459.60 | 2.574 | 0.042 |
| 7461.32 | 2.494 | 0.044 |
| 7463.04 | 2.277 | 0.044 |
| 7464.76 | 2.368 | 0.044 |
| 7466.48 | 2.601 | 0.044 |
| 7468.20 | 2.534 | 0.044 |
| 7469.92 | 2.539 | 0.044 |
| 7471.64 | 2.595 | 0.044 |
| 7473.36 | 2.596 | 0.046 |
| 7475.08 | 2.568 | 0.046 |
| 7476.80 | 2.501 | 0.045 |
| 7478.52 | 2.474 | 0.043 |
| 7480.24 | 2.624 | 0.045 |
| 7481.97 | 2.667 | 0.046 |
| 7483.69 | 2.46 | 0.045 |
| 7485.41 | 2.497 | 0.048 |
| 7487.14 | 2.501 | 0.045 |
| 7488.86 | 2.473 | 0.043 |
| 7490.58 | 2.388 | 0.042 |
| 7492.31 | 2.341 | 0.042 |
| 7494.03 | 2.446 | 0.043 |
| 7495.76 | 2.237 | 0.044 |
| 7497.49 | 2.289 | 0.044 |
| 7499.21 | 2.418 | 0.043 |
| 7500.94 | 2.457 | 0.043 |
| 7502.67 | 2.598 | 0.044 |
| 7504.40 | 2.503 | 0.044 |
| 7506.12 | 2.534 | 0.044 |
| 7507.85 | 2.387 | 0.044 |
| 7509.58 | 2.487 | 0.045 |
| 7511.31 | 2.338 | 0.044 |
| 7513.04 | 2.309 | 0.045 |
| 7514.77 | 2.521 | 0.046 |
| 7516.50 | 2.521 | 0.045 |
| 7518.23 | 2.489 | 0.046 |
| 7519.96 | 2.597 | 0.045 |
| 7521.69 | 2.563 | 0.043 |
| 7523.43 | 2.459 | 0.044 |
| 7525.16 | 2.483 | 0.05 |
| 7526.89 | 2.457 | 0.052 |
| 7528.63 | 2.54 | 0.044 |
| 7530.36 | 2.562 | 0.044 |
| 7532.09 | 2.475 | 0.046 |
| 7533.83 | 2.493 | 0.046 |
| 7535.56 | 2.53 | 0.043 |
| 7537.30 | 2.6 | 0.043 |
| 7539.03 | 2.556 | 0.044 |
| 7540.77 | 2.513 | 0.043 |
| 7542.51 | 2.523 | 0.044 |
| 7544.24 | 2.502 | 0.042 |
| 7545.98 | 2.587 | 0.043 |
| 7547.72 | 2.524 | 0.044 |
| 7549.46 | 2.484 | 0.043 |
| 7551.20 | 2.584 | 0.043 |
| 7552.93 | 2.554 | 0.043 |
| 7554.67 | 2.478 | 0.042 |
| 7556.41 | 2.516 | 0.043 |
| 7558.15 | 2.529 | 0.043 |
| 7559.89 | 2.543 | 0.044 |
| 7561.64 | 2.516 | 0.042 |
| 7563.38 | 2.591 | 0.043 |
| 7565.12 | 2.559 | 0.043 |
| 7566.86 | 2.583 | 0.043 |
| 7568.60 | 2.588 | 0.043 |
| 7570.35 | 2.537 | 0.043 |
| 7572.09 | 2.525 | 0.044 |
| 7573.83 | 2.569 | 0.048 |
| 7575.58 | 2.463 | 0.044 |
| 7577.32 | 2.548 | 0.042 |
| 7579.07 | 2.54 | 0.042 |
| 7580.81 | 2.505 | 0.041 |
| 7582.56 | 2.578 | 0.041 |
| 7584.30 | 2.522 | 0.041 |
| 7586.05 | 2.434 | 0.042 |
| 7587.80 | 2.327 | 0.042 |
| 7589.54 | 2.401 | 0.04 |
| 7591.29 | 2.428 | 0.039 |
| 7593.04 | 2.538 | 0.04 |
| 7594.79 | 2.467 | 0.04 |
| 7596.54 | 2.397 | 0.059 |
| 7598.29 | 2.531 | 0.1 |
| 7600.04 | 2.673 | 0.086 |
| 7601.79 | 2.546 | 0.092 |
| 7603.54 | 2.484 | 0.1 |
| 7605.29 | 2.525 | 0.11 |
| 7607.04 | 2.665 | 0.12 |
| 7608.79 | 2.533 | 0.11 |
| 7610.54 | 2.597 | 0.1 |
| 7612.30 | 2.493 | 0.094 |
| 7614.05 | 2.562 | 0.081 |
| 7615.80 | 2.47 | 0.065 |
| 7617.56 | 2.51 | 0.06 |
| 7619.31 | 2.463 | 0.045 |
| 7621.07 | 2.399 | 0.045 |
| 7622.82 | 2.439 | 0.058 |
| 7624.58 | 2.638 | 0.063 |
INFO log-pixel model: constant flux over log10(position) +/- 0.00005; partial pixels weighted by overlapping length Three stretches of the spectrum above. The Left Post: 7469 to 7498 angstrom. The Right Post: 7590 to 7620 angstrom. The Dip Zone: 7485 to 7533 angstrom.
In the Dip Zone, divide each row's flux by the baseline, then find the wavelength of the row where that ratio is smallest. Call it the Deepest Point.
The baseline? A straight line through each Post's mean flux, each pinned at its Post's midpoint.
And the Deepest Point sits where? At 7495.76 angstrom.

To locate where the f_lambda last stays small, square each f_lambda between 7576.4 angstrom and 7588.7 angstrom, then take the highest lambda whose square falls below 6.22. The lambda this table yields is 7587.80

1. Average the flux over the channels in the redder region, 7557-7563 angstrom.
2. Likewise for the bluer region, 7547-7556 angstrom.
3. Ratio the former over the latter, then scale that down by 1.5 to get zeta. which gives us 0.668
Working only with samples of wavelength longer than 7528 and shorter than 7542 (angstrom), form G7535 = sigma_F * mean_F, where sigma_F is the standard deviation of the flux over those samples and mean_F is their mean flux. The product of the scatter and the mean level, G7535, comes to 0.10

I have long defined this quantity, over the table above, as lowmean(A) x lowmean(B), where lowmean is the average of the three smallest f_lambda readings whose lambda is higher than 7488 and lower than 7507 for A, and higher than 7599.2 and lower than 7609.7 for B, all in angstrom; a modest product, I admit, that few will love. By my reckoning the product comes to 5.75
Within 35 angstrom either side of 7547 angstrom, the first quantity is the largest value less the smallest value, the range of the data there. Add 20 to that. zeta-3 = 20.3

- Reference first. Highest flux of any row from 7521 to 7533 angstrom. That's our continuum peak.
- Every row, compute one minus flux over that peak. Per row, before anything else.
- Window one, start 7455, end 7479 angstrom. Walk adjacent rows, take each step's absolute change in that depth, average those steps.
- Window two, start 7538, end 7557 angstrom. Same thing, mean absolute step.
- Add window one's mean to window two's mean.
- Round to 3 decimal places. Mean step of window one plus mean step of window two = 0.048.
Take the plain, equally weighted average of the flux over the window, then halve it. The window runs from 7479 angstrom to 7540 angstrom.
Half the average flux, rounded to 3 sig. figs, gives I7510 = 1.24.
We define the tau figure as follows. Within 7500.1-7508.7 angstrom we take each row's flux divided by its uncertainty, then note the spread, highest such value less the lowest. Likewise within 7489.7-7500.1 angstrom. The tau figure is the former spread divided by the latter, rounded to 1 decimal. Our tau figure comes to 0.8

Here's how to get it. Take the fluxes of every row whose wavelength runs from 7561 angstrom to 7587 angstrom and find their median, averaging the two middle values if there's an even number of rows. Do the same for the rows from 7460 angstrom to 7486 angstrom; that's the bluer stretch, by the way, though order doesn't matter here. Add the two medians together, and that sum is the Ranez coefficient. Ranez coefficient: 5.074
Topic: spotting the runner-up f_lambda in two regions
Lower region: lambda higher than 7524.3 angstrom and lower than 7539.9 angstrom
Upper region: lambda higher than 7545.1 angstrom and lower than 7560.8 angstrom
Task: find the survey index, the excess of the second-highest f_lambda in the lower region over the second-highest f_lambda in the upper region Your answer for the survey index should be -0.02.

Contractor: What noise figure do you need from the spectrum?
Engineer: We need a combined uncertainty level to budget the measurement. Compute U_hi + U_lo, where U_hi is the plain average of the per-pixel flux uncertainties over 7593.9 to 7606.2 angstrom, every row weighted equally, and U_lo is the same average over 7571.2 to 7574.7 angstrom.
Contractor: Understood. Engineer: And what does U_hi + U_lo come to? 0.13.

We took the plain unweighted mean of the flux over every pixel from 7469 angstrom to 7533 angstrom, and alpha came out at 2.48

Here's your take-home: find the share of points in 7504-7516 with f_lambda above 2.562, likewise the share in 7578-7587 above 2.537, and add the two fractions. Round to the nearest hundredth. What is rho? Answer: 0.40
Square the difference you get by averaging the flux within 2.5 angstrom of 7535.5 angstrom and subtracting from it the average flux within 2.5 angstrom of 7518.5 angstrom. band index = 0.0000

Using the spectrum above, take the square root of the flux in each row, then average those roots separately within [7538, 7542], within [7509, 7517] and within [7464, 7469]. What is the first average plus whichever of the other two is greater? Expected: 3.17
